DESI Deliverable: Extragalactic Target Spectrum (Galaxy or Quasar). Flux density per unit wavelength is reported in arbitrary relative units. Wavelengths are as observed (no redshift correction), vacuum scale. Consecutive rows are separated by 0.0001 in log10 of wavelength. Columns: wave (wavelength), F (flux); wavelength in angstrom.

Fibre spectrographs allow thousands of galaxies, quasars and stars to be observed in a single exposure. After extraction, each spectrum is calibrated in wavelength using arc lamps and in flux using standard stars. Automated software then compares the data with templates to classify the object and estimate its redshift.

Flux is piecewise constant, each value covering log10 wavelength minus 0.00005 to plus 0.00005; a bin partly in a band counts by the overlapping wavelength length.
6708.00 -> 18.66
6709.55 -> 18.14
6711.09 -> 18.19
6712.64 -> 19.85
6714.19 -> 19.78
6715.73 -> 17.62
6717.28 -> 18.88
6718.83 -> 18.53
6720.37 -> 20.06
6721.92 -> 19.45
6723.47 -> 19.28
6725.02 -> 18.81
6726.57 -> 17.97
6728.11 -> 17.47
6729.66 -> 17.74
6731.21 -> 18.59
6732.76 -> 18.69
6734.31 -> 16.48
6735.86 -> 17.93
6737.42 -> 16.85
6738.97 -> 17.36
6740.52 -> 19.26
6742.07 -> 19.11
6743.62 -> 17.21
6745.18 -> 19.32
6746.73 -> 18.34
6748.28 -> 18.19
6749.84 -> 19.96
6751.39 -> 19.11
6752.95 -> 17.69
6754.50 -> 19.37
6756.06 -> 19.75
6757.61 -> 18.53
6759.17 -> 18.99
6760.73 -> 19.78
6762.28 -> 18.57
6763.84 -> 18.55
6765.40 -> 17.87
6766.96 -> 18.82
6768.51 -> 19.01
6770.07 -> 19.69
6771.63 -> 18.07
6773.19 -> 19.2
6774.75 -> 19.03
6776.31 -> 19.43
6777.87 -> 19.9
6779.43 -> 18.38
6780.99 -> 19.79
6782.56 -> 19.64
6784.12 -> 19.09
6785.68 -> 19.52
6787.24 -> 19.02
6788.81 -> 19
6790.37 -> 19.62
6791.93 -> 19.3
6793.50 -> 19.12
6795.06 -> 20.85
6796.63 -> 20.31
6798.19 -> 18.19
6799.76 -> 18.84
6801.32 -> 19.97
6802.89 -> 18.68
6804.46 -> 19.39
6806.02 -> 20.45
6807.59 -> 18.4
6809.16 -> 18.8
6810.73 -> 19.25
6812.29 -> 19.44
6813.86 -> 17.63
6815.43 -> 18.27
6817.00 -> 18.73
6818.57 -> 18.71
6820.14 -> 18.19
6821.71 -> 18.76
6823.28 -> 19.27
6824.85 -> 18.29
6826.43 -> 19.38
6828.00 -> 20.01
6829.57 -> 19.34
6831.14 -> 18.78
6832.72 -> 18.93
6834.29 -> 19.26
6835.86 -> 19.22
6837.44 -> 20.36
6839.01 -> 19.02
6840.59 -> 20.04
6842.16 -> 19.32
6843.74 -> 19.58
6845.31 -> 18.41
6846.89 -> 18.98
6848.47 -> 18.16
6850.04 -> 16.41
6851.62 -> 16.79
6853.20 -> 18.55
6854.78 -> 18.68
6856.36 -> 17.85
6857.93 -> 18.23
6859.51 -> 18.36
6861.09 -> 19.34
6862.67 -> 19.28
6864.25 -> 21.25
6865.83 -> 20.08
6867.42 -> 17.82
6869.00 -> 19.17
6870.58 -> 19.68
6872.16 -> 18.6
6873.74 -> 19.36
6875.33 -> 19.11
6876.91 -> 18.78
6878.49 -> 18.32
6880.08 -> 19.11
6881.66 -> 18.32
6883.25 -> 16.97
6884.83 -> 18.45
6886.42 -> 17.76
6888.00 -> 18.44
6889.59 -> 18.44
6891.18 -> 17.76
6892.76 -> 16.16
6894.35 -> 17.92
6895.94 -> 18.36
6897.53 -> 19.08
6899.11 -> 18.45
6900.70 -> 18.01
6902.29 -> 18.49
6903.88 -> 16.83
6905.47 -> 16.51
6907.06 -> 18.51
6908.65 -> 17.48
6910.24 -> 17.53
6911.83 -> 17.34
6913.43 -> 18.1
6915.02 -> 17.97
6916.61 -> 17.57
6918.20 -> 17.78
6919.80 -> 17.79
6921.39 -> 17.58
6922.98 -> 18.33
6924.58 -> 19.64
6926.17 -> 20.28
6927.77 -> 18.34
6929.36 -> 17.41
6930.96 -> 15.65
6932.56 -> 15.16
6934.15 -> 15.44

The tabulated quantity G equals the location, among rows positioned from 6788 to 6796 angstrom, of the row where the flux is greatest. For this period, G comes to 6795.06 angstrom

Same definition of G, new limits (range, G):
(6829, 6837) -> 6829.57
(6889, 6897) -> 6889.59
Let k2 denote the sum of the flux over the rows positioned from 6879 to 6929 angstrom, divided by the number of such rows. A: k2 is 18.0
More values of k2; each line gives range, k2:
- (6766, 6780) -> 19.1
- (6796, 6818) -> 19.0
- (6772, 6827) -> 19.1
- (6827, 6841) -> 19.4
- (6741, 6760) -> 18.8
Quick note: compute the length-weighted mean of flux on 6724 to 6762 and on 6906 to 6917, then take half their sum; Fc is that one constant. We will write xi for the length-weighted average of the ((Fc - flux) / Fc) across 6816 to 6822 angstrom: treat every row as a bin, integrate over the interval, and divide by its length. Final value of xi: -0.026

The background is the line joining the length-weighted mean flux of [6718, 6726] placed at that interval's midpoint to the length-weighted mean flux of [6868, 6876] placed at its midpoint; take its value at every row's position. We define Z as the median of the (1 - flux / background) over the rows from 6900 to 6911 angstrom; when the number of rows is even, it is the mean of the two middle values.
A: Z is 0.08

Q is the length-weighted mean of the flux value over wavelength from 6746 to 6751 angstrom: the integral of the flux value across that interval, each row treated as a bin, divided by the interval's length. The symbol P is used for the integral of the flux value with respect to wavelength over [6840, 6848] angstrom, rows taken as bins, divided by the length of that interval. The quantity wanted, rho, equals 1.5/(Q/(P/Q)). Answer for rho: 0.081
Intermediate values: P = 19.2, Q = 18.9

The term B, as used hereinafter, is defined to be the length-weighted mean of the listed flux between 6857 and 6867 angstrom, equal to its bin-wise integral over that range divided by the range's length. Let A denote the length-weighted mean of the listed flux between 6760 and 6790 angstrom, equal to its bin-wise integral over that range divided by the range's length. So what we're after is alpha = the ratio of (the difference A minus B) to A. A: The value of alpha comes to -0.014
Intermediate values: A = 19.1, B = 19.3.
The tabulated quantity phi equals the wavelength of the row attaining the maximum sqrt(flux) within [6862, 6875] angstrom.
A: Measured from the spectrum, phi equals 6864.25 angstrom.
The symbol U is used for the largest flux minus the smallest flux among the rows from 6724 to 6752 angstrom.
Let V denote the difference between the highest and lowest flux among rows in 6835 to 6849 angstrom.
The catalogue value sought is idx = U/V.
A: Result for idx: 1.6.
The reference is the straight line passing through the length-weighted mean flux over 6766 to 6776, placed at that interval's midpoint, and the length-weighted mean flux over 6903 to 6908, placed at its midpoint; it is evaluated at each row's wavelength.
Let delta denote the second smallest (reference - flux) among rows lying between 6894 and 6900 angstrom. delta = -1.06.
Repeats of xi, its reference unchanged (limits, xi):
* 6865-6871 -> -0.059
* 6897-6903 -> -0.021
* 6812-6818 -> -0.019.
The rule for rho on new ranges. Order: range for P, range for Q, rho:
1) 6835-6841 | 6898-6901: 0.087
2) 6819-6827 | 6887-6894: 0.090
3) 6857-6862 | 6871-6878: 0.078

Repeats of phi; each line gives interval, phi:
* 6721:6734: 6721.92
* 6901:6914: 6907.06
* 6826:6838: 6837.44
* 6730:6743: 6740.52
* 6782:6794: 6782.56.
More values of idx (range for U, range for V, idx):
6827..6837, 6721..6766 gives 0.4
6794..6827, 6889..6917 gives 1.1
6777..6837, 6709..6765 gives 0.9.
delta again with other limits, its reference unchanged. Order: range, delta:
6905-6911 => -0.28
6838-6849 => -1.50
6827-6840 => -1.74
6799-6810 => -1.37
